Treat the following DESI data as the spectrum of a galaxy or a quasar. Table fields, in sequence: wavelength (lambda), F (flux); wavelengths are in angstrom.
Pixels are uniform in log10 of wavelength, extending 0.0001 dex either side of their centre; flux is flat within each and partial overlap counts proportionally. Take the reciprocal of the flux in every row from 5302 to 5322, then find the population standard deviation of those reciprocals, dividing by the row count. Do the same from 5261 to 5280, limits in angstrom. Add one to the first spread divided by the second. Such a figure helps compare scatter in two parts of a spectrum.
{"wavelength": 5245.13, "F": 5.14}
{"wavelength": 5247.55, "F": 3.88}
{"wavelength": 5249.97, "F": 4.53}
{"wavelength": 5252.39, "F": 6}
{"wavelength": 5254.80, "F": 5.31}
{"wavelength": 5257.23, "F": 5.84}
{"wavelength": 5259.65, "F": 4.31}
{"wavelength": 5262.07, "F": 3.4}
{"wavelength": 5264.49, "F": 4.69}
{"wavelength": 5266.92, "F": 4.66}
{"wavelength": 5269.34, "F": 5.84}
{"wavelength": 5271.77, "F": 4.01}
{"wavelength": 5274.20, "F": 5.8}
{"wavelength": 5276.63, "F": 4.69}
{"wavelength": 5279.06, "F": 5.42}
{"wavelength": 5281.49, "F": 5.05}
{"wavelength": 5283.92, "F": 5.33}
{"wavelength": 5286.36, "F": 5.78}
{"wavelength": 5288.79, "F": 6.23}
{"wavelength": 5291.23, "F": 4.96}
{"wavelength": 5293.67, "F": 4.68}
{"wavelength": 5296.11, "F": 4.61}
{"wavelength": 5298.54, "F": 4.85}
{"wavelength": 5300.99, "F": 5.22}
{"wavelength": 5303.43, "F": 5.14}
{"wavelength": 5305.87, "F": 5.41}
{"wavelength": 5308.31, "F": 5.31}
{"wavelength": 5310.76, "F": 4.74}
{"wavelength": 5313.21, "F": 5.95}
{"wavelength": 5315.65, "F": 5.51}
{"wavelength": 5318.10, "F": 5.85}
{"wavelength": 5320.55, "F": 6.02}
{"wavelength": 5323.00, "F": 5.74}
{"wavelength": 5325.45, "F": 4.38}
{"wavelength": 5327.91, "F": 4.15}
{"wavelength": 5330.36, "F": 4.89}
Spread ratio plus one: 1.36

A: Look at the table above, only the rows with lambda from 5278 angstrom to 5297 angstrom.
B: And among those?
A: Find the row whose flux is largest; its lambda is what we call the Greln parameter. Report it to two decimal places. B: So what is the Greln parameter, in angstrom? 5288.79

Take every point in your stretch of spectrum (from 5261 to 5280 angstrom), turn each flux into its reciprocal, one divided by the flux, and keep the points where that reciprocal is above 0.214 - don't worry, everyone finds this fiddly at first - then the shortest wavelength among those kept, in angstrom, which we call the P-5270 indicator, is 5262.07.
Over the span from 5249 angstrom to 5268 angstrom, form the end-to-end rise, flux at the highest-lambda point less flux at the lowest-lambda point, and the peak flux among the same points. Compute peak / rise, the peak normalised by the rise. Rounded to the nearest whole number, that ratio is 46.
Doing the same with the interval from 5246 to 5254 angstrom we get 3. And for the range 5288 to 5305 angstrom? -6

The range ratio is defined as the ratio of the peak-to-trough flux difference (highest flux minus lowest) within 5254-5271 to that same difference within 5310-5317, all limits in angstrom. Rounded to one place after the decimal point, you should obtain 2.0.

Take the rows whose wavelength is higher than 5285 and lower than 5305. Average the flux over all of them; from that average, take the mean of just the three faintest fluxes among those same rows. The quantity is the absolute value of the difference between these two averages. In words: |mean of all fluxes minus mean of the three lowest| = 0.47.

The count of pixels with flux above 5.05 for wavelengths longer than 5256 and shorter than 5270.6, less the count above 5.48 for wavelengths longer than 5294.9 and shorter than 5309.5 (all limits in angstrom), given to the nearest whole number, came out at 2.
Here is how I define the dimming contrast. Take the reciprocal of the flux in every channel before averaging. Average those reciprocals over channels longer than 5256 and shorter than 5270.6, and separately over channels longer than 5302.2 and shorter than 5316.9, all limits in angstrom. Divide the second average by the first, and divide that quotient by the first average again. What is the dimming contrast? 4.0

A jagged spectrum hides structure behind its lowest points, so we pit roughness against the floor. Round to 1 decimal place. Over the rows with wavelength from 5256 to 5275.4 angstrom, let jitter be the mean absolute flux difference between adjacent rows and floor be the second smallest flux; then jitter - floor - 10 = -12.8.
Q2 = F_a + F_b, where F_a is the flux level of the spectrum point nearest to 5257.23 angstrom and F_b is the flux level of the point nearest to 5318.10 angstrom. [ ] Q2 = 11.7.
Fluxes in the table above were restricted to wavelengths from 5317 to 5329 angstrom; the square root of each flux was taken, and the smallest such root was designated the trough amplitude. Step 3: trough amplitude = 2.04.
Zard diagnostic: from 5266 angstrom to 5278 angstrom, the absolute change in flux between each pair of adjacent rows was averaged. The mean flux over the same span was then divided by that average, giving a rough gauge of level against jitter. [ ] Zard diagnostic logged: 3.4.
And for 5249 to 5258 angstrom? 6.0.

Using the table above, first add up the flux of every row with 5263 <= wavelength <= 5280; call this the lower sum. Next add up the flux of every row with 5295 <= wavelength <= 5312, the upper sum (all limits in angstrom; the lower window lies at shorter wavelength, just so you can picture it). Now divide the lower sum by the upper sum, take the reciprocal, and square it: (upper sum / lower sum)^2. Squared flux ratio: 1.01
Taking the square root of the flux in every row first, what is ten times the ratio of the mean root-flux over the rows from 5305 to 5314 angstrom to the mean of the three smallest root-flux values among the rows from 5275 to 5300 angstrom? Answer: 10.7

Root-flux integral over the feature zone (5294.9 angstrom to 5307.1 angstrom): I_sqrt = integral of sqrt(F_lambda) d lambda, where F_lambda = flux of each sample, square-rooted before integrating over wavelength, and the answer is 27.4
